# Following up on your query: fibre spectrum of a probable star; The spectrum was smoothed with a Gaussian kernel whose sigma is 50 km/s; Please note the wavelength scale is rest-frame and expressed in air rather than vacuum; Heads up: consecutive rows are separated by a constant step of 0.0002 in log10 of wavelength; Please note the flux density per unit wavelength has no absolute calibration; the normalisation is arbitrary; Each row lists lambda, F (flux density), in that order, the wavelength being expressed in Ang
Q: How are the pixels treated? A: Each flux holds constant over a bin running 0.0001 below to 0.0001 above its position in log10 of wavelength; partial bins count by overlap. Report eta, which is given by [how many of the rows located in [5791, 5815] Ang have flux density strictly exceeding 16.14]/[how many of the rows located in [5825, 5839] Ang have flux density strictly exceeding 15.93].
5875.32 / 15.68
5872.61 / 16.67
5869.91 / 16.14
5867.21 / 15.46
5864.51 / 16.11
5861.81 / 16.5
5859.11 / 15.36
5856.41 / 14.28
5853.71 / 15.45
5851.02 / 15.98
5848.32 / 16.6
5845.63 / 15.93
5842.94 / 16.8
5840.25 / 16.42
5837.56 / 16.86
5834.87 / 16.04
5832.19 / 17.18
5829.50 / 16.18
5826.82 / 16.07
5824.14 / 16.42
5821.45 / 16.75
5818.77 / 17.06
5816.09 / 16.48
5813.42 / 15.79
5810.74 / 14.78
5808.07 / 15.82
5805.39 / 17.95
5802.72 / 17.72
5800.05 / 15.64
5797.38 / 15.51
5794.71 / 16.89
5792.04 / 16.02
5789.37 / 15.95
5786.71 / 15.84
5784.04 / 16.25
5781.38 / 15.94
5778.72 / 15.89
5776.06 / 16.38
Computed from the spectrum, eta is 0.60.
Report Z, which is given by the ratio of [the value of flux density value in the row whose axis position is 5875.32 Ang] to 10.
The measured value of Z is 1.568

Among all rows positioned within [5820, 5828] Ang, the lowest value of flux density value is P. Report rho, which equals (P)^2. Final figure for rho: 258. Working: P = 16.07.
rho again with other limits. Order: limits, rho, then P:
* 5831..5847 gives 254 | 15.93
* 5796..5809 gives 241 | 15.51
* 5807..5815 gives 218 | 14.78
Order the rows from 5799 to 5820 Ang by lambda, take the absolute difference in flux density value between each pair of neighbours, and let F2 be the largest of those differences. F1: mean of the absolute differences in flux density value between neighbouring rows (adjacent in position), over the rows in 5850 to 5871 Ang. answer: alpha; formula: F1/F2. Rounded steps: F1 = 0.81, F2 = 2.1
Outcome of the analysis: 0.38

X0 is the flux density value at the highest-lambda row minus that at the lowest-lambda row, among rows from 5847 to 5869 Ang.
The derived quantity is -1.1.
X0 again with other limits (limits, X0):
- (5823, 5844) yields 0.4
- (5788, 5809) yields -0.1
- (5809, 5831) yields 1.4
